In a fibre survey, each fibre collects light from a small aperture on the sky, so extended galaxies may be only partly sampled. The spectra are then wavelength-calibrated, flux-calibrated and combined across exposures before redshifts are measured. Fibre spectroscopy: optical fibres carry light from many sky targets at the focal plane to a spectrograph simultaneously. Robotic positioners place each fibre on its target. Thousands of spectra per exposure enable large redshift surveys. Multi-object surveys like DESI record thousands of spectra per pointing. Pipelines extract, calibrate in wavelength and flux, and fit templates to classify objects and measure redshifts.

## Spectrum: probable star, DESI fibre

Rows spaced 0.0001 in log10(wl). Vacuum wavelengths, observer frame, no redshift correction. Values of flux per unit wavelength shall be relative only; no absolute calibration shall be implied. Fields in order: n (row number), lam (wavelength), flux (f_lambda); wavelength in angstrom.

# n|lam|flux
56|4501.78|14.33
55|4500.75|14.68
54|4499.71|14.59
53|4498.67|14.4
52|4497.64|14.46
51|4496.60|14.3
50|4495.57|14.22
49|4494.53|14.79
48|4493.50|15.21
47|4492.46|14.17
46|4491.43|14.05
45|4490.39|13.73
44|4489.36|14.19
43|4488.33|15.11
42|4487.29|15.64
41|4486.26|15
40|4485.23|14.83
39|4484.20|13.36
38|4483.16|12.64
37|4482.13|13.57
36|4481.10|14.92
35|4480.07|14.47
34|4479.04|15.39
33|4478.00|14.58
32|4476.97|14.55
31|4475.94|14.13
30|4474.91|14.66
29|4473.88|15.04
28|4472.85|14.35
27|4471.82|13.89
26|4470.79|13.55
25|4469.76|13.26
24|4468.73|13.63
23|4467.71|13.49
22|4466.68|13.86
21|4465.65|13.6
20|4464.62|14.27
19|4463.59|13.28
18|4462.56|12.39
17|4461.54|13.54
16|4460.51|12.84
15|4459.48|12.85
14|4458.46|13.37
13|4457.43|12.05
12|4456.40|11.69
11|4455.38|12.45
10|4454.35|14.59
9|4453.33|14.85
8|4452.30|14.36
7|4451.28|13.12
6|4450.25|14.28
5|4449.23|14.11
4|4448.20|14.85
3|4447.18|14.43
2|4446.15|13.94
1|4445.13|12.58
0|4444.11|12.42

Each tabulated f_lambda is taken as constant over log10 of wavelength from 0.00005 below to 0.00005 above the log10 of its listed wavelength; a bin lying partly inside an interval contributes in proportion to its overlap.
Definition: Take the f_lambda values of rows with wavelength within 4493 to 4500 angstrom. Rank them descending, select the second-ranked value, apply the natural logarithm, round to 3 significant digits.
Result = 2.69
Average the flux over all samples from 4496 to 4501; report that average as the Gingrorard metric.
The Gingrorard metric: 14.5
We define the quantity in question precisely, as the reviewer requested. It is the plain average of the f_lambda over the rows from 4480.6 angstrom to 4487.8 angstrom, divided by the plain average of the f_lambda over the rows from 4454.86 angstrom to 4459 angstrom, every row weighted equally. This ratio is 1.15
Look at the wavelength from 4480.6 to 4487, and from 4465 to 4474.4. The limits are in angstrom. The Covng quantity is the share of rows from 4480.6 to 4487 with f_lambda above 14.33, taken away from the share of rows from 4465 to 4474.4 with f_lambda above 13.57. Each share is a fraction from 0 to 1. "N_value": 0.17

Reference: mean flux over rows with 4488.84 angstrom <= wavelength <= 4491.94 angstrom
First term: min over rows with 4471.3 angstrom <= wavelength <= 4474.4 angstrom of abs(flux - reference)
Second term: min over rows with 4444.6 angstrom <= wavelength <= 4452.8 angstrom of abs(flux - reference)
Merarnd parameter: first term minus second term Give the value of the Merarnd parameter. 0.05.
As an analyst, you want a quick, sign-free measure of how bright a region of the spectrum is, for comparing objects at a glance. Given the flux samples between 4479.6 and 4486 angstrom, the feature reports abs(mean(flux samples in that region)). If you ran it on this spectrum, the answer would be 14.0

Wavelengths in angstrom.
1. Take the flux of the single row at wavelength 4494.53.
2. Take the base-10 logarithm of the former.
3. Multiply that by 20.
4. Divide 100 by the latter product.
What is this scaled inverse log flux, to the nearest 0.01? 4.27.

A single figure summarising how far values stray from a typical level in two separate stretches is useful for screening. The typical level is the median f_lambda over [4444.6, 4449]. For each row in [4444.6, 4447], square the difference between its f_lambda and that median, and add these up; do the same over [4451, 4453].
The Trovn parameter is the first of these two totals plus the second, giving 3.8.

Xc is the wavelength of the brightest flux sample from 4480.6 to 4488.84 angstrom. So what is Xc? 4487.29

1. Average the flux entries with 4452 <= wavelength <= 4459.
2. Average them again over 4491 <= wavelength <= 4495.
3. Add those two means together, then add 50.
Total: 77.9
